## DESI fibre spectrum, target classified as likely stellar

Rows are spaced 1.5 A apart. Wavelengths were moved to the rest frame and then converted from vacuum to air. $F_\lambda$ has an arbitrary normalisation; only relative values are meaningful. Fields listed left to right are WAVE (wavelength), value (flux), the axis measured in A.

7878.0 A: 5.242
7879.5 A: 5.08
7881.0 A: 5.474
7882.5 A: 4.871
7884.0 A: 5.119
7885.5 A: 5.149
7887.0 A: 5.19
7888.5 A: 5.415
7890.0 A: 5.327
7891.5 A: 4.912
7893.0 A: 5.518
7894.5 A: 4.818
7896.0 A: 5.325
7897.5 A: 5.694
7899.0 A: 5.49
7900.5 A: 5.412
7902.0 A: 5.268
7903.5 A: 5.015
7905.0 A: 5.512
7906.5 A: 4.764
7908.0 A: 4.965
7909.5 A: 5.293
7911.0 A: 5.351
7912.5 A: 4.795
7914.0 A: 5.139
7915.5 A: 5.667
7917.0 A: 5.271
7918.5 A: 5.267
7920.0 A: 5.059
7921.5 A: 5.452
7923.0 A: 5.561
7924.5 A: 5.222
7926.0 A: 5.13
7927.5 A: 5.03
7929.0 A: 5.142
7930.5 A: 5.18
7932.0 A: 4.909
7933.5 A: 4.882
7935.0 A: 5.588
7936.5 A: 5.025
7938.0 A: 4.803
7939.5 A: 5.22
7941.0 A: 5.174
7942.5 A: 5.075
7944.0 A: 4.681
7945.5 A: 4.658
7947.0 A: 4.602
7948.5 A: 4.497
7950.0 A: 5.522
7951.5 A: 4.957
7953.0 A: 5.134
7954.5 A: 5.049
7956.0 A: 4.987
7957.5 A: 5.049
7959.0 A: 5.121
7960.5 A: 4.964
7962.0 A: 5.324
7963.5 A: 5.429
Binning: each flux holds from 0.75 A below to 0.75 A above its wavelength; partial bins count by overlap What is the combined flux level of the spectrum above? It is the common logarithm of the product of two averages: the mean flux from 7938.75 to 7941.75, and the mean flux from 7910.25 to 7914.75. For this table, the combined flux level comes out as 1.42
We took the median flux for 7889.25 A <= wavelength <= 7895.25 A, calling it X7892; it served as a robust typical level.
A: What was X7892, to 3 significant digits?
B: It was 5.12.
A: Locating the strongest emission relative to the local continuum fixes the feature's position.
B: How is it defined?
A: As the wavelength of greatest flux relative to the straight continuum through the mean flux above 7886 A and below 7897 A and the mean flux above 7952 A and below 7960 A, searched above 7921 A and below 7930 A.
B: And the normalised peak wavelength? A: 7923.0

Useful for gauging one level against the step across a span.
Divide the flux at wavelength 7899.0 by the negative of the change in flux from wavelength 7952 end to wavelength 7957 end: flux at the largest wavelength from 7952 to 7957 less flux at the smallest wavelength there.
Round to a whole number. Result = 37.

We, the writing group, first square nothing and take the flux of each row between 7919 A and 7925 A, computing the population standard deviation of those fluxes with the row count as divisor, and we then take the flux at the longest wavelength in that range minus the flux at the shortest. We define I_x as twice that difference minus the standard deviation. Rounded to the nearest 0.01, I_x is 0.13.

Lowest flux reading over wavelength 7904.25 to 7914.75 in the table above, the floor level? 4.764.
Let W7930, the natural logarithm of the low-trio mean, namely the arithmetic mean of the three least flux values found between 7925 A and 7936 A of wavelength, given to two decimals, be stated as 1.60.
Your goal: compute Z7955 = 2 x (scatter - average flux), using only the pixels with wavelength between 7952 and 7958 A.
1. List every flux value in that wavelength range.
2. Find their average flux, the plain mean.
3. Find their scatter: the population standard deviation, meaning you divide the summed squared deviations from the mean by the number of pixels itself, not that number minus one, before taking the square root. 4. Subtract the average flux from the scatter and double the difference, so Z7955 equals -10.0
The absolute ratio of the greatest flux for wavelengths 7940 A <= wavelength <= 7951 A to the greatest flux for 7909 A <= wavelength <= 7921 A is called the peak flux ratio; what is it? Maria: 0.97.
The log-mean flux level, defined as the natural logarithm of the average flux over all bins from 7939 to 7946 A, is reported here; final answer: 1.60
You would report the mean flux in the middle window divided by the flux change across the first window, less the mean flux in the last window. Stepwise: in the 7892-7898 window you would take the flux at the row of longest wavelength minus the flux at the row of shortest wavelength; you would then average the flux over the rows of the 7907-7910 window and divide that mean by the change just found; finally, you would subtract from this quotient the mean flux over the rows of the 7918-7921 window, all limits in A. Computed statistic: 24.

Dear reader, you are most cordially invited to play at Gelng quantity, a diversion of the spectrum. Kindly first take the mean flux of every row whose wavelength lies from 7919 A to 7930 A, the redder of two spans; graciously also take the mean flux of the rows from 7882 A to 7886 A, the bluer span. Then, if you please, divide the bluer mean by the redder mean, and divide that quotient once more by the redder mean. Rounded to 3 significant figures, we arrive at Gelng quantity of 0.185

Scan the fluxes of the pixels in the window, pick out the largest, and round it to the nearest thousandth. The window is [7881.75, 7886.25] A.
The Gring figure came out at 5.149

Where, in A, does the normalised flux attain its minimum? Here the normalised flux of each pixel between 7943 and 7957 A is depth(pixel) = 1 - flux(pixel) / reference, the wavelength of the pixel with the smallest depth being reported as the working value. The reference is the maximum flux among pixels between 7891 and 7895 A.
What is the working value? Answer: 7950.0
